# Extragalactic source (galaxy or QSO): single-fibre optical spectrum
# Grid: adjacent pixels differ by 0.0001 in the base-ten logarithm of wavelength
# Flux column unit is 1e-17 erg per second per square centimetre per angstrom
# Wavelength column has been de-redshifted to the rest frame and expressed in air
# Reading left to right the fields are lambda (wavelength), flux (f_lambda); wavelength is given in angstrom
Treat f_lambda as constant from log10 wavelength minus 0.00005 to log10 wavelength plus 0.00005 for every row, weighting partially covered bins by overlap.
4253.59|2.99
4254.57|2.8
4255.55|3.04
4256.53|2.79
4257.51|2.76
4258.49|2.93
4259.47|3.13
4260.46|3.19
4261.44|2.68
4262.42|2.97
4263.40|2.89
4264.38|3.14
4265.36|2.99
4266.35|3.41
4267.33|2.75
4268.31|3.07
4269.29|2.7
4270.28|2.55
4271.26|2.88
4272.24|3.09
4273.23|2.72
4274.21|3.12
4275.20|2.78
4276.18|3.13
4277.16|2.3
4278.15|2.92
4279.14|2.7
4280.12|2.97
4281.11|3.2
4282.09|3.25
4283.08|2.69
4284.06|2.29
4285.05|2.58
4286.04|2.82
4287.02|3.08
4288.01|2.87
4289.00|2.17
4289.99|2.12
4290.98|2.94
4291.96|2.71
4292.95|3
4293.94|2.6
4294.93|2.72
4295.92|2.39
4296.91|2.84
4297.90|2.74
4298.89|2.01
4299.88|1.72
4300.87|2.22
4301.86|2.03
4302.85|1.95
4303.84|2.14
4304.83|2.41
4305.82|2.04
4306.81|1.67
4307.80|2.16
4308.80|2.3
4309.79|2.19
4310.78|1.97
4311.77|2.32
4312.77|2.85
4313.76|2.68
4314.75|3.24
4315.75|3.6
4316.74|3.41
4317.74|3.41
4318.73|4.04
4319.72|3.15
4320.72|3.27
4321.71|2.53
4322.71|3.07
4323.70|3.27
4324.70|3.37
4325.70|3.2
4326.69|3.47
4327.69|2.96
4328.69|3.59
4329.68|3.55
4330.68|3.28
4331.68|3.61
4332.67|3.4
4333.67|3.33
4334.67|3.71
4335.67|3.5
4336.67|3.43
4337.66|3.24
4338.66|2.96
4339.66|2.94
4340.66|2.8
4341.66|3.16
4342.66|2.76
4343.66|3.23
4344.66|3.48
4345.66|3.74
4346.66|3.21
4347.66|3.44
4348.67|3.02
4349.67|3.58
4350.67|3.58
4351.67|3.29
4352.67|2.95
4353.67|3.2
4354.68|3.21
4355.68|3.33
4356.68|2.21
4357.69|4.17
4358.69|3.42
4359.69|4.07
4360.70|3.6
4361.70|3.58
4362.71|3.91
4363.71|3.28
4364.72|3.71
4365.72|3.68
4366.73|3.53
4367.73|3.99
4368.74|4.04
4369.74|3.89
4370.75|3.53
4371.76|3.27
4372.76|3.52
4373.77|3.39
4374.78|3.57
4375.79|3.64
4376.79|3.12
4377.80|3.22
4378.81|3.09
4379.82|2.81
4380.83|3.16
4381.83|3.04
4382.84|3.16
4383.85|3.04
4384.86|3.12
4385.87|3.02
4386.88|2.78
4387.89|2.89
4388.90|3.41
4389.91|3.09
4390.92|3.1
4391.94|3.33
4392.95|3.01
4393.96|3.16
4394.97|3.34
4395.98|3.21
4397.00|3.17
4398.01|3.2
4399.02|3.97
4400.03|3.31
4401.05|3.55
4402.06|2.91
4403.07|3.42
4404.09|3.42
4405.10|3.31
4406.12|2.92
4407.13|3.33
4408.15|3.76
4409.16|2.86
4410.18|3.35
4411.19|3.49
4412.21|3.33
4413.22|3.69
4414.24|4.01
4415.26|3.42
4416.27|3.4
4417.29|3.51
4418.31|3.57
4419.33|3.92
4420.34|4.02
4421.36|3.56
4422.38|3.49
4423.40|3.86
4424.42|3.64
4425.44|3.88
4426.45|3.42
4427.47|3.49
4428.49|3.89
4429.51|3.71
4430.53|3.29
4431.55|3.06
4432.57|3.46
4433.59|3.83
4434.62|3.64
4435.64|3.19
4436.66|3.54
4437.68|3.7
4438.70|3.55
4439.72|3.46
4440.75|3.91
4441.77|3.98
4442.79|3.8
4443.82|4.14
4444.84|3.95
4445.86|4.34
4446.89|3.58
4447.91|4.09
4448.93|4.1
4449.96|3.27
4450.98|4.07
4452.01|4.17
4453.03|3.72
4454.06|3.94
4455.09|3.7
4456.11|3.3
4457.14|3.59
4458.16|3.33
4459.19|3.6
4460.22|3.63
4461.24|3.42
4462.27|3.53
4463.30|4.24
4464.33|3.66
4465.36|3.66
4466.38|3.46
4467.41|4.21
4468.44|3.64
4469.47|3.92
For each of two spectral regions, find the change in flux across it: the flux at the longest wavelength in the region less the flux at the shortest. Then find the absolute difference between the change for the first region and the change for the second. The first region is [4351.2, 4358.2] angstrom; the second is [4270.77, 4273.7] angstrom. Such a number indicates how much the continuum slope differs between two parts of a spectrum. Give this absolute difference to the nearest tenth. 1.0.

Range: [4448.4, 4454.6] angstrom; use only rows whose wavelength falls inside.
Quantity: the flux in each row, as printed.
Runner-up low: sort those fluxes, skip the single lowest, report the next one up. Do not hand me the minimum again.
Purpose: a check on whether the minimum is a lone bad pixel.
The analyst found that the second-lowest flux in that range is 3.72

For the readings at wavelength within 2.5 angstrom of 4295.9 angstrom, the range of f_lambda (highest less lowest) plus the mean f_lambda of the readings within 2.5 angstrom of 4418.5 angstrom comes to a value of 4.1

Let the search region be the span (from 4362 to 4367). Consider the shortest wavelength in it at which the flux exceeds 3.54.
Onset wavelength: 4362.71 angstrom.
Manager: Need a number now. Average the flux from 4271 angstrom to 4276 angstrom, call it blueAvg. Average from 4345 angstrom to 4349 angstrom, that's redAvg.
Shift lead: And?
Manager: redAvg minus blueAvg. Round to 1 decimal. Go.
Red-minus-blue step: 0.4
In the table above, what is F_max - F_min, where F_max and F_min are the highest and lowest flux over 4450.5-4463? 0.87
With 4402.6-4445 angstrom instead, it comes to 1.28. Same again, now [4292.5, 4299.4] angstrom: 0.99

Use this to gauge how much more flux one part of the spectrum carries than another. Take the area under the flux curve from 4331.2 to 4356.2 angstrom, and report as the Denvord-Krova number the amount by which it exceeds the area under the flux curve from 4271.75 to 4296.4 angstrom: 13.9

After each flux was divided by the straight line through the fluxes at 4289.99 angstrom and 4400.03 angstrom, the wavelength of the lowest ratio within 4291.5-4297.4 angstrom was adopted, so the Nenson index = 4295.92 angstrom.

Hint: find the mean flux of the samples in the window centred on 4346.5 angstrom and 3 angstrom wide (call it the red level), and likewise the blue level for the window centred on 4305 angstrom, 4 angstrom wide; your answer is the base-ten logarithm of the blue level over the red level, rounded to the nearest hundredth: -0.22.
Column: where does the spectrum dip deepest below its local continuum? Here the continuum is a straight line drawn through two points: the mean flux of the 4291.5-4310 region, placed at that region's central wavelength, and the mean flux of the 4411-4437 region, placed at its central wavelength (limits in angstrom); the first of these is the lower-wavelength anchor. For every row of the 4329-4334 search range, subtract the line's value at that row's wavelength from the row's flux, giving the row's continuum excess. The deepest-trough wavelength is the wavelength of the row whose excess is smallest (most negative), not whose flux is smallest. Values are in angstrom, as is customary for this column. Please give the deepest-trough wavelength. 4330.68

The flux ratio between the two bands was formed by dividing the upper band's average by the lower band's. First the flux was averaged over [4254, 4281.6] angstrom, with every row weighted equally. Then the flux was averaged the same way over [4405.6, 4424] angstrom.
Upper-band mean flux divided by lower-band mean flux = 1.21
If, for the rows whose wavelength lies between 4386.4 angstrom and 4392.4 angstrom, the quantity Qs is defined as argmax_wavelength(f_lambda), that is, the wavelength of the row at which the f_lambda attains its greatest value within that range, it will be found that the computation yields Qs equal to 4388.90 angstrom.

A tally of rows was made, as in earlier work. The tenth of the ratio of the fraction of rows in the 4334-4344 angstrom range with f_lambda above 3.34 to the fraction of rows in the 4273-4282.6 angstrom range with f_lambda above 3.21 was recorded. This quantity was 0.30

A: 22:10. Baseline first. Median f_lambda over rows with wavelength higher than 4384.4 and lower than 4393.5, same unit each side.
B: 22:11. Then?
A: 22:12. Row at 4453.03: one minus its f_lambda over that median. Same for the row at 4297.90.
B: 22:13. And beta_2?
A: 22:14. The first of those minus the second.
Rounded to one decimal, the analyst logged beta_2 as -0.3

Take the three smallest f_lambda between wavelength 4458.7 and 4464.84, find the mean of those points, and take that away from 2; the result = -1.52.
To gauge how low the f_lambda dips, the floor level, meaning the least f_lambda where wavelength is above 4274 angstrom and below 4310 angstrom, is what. 1.67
